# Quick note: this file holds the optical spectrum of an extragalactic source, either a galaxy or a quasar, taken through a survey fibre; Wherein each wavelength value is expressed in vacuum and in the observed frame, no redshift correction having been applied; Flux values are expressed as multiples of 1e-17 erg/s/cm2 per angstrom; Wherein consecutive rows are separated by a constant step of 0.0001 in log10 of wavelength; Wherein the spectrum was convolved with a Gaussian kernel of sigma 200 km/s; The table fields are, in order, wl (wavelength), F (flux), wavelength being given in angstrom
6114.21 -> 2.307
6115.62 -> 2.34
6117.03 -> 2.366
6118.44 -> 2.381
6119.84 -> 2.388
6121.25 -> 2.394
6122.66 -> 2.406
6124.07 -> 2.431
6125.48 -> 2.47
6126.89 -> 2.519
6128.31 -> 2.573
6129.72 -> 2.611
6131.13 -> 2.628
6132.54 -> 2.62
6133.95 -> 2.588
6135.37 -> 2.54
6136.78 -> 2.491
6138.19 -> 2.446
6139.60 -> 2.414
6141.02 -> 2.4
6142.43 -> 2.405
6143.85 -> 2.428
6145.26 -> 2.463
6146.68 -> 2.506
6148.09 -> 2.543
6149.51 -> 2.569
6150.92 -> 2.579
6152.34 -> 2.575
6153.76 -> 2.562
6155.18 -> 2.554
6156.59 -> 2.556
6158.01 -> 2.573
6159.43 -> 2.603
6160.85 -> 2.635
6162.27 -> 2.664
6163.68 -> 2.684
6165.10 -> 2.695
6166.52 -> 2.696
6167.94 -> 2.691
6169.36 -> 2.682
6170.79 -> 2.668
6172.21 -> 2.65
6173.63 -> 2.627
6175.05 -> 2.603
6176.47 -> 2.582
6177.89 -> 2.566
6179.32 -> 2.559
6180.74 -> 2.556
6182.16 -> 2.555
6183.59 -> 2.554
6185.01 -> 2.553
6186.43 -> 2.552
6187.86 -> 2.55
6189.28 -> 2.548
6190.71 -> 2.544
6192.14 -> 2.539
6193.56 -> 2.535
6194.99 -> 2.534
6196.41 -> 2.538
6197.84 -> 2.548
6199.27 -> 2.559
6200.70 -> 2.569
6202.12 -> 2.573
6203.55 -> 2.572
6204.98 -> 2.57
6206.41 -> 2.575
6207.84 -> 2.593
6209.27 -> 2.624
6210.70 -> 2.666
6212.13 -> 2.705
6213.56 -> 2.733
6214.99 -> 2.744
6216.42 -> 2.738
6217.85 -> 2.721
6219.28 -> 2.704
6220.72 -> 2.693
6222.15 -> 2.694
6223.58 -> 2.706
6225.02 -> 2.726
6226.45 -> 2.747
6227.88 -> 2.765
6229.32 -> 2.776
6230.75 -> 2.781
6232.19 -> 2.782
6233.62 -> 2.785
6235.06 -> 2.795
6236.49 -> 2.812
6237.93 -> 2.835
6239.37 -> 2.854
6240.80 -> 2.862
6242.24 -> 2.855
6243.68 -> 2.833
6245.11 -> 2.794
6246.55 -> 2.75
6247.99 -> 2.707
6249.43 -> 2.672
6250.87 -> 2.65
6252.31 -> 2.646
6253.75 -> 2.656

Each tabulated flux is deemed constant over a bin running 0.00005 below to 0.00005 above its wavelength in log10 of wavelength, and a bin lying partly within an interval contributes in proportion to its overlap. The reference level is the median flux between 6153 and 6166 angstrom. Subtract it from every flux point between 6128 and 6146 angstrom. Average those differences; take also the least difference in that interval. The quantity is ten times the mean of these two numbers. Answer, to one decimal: -1.5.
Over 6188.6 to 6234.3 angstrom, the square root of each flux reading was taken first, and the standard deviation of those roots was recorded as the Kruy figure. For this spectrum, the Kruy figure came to 0.028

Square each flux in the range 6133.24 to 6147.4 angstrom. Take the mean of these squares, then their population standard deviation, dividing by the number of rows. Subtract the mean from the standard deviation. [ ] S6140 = -5.8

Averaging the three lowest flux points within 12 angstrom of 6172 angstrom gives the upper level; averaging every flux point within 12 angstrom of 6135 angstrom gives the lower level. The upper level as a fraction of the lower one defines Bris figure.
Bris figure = 1.02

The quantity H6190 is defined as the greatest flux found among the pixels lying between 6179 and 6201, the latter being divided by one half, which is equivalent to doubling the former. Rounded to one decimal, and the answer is 5.1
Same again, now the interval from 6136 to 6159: 5.2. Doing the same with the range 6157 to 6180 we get 5.4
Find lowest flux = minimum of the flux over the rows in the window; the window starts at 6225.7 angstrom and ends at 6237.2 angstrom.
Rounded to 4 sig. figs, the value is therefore 2.747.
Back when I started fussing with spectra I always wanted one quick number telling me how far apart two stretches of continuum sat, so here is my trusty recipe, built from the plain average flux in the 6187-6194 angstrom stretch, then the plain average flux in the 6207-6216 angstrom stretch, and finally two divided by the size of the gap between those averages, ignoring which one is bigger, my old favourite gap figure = 15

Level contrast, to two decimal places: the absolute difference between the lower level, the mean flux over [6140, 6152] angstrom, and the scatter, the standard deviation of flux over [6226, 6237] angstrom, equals 2.47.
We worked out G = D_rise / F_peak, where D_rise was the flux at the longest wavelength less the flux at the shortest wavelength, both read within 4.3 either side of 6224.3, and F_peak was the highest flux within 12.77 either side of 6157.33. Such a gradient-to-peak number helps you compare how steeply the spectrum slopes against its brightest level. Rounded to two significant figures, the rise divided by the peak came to 0.027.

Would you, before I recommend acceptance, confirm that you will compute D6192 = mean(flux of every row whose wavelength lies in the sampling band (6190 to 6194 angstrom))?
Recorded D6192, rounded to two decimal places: 2.54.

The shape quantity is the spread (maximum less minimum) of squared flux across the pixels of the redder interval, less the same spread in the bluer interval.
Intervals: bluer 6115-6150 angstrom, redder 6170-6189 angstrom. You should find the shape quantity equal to -0.8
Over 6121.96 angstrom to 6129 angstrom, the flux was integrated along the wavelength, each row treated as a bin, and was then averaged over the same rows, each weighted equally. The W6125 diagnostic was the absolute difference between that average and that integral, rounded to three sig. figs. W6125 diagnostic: 15.0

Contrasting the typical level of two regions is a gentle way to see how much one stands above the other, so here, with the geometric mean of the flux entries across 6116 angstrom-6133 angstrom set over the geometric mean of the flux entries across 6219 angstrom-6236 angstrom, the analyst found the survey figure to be 0.90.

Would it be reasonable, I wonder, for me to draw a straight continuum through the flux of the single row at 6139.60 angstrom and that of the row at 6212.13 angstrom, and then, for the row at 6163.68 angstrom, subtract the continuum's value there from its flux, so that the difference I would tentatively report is 0.17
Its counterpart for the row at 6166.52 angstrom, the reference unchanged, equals 0.17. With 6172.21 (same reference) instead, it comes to 0.11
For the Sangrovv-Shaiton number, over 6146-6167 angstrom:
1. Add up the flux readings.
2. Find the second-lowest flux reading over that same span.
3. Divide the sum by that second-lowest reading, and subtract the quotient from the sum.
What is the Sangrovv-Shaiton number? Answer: 24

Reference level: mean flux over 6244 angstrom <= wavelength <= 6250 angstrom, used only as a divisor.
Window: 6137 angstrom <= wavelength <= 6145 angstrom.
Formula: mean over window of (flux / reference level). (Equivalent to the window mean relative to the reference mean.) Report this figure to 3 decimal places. 0.886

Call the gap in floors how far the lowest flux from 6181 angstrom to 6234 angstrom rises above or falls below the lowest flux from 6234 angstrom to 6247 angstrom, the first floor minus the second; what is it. -0.22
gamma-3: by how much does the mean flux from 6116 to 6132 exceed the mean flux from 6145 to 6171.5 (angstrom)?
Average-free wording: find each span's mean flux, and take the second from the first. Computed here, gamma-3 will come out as -0.14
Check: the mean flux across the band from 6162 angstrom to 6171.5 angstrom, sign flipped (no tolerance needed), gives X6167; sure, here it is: -2.68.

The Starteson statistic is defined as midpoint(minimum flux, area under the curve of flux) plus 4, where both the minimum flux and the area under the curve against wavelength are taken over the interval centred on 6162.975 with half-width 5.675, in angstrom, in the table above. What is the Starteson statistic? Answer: 20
